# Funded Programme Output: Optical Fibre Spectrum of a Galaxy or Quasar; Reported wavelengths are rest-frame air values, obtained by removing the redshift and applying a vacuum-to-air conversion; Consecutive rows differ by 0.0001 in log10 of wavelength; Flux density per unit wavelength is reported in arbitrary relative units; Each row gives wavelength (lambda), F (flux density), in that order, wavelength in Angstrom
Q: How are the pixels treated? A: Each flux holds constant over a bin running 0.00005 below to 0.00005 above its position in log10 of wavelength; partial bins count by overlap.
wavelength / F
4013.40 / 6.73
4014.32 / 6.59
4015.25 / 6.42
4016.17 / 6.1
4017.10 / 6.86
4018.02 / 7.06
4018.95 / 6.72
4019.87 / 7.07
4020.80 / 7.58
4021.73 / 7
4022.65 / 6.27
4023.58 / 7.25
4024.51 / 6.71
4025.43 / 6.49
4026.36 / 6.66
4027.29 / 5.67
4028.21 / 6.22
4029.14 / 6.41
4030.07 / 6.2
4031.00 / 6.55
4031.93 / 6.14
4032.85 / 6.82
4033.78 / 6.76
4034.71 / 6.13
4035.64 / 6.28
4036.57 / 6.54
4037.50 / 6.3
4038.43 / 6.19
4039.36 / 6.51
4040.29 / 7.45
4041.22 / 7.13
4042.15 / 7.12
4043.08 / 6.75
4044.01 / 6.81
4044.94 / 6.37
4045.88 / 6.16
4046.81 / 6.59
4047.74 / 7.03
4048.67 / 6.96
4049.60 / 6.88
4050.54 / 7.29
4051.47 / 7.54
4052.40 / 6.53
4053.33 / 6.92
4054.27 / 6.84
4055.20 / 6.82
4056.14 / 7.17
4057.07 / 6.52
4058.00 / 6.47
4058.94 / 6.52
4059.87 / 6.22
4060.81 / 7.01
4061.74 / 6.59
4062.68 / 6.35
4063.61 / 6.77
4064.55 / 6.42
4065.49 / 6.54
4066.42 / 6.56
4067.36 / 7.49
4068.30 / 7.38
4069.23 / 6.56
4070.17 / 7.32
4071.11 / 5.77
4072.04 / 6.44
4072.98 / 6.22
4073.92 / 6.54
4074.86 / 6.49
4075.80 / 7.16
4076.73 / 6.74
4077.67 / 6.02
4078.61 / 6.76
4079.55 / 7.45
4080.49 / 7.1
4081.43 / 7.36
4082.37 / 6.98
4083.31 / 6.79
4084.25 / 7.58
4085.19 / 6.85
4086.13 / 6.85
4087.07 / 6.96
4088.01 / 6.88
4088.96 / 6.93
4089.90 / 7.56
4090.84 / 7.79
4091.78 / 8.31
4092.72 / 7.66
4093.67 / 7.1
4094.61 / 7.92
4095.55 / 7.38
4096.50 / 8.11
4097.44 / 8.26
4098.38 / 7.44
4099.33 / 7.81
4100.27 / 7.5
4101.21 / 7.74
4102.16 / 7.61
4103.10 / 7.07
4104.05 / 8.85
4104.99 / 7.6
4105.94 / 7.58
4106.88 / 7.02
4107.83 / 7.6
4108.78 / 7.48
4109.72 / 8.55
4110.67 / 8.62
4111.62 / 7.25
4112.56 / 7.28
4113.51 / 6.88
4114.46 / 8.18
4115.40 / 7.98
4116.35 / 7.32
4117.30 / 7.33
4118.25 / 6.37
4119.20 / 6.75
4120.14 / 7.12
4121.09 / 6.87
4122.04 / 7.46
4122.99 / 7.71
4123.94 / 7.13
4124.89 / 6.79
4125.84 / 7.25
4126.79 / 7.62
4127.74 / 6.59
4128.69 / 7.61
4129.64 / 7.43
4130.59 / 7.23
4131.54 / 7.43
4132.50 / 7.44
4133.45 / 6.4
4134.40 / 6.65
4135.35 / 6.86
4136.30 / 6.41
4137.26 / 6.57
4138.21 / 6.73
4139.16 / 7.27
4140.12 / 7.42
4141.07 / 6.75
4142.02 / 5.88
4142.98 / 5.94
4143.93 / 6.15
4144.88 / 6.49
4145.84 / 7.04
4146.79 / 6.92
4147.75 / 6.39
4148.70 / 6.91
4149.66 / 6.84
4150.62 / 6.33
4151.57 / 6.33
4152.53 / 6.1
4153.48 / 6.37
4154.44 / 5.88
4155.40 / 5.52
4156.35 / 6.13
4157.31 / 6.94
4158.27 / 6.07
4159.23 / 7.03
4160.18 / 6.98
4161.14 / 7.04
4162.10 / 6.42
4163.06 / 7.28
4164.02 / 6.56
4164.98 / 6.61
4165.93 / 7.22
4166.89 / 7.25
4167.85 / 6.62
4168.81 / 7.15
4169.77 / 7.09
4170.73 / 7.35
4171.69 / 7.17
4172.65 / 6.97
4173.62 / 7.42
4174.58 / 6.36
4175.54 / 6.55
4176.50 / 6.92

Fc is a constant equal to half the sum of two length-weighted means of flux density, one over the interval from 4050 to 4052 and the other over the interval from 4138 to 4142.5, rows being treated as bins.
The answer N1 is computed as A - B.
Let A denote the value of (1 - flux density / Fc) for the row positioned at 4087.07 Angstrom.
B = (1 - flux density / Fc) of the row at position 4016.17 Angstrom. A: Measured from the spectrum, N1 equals -0.12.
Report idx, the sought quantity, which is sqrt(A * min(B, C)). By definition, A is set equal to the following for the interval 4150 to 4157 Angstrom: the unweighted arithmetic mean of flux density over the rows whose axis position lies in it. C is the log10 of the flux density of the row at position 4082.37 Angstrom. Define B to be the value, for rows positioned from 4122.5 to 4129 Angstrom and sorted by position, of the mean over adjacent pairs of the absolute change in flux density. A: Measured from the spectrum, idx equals 2.0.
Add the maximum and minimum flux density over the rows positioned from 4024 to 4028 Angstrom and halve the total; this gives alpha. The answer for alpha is 6.2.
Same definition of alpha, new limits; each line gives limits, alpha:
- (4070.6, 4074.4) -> 6.2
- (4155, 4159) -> 6.2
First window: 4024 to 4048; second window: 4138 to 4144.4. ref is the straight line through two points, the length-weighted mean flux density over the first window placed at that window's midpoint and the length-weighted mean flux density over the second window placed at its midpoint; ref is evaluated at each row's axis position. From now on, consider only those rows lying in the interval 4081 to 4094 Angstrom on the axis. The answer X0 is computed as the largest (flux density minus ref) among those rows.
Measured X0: 1.75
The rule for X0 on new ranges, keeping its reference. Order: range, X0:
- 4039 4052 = 1.00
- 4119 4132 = 1.13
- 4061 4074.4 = 0.94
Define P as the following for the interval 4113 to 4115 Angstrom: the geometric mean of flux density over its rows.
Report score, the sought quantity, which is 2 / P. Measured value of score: 0.267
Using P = 7.5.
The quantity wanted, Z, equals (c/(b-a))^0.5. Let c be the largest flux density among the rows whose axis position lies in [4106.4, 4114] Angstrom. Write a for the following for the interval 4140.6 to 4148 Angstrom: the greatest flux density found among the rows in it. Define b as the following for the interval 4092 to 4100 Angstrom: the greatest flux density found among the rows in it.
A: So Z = 2.7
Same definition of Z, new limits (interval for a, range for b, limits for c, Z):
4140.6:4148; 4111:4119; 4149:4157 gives 2.4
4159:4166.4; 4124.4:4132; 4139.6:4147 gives 4.7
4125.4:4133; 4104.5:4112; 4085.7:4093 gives 2.9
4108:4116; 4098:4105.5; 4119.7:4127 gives 5.8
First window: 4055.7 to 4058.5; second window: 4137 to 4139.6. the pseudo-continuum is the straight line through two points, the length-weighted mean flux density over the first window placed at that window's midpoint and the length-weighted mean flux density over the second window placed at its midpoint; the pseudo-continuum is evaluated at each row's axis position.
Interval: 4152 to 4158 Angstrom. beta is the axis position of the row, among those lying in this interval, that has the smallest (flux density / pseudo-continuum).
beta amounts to 4155.40 Angstrom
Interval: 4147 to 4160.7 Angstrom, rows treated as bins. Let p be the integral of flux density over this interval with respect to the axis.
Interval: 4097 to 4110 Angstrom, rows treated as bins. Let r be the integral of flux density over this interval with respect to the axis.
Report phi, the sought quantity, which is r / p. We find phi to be 1.14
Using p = 88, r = 100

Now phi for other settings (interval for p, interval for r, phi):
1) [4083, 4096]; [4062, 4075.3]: 0.92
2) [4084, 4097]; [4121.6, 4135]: 1.00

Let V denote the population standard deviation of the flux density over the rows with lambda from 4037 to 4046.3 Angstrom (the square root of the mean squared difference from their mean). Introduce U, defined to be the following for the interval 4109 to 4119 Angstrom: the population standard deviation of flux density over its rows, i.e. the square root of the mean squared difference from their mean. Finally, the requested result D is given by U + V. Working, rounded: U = 0.69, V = 0.42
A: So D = 1.1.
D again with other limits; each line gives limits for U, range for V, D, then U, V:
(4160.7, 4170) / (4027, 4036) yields 0.6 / 0.31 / 0.32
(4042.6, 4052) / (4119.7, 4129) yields 0.8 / 0.39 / 0.37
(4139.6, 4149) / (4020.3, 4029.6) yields 1.0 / 0.48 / 0.52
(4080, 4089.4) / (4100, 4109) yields 0.7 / 0.24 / 0.47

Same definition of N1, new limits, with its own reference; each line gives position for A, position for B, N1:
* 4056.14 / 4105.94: 0.06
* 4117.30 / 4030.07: -0.16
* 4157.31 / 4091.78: 0.19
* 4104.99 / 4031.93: -0.21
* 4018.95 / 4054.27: 0.02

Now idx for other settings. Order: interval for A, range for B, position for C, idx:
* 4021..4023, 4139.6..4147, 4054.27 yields 1.6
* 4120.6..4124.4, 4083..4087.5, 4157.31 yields 1.7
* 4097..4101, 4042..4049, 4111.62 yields 1.5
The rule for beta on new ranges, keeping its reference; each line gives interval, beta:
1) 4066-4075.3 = 4071.11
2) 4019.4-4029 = 4027.29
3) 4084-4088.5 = 4086.13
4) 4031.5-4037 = 4034.71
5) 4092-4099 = 4093.67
